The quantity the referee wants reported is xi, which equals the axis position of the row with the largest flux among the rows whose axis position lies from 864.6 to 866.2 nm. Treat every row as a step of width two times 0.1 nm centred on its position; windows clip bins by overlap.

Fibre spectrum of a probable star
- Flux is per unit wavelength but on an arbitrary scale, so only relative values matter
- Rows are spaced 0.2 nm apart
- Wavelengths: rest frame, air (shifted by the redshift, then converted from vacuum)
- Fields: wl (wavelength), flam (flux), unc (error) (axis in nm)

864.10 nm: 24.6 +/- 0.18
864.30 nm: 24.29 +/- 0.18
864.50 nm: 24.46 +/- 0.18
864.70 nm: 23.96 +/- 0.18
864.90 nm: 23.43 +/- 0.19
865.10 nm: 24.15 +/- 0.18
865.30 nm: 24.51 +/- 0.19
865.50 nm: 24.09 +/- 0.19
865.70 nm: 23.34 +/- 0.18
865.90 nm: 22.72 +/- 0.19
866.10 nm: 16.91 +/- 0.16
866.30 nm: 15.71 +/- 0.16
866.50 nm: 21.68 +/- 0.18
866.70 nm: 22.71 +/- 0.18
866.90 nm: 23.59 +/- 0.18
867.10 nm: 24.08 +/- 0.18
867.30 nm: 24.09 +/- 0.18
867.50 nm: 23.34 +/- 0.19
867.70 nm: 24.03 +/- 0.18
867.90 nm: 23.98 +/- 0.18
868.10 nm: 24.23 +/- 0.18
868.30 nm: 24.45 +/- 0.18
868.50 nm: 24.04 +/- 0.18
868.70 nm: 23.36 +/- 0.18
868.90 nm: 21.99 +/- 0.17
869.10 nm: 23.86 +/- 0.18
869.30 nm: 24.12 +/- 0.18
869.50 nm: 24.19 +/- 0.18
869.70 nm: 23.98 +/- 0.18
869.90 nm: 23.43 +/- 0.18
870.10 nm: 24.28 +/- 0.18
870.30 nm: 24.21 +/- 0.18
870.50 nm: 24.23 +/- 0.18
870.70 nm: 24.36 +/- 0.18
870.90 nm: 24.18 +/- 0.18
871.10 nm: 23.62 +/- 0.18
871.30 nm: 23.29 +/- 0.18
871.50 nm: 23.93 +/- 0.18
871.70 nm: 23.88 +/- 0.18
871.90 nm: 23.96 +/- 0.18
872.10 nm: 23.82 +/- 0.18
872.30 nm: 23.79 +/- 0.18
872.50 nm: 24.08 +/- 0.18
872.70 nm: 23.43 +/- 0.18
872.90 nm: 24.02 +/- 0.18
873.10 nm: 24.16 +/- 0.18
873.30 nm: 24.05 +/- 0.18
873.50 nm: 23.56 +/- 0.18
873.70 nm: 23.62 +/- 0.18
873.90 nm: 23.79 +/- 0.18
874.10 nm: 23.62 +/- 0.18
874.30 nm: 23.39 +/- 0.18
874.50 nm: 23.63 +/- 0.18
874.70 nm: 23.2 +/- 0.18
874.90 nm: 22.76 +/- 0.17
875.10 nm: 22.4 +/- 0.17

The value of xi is 865.30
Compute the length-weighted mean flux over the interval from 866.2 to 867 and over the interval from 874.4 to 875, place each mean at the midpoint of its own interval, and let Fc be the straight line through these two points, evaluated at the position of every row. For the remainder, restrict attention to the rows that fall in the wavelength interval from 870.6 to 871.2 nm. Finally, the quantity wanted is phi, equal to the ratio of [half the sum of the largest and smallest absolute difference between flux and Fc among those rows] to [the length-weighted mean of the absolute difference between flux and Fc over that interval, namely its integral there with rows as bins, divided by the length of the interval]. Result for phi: 0.97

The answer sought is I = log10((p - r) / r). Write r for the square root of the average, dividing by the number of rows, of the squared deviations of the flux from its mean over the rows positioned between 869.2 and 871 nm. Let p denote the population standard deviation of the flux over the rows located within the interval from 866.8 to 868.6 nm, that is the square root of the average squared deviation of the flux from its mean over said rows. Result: -0.7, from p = 0.3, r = 0.26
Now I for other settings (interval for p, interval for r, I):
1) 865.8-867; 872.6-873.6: 1.0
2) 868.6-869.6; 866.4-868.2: -1.7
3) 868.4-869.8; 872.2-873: 0.3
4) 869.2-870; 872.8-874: -0.5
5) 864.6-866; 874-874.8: 0.3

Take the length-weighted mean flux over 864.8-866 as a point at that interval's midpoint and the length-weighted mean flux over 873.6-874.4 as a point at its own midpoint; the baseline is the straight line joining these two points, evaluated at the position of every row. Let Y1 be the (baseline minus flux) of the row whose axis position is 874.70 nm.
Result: 0.40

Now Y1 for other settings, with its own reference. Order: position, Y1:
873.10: -0.54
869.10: -0.20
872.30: -0.16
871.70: -0.25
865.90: 0.98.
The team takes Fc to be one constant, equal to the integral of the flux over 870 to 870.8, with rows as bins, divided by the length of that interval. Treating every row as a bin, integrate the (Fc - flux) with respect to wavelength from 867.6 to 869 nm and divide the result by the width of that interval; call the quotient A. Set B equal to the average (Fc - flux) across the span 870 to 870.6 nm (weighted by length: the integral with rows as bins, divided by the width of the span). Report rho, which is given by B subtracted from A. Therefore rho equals 0.5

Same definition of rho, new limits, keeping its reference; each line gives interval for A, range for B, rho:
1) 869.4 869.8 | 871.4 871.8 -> -0.2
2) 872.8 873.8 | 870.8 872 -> -0.1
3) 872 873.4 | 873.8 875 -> -0.5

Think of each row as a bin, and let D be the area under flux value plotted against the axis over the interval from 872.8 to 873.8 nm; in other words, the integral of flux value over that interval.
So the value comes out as 23.9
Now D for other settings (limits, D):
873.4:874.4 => 23.6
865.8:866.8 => 19.9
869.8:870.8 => 24.1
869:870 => 23.9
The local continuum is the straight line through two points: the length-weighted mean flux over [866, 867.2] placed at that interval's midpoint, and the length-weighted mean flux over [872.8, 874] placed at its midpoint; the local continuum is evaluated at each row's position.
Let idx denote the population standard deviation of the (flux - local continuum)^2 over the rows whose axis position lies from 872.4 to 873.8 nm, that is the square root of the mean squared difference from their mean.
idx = 0.1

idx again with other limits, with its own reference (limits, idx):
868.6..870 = 1.5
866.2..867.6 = 7.1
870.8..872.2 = 0.6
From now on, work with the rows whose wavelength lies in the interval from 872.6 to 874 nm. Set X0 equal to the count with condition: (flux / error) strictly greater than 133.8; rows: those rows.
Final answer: 1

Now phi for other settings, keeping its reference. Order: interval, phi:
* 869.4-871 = 0.93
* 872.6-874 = 1.06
